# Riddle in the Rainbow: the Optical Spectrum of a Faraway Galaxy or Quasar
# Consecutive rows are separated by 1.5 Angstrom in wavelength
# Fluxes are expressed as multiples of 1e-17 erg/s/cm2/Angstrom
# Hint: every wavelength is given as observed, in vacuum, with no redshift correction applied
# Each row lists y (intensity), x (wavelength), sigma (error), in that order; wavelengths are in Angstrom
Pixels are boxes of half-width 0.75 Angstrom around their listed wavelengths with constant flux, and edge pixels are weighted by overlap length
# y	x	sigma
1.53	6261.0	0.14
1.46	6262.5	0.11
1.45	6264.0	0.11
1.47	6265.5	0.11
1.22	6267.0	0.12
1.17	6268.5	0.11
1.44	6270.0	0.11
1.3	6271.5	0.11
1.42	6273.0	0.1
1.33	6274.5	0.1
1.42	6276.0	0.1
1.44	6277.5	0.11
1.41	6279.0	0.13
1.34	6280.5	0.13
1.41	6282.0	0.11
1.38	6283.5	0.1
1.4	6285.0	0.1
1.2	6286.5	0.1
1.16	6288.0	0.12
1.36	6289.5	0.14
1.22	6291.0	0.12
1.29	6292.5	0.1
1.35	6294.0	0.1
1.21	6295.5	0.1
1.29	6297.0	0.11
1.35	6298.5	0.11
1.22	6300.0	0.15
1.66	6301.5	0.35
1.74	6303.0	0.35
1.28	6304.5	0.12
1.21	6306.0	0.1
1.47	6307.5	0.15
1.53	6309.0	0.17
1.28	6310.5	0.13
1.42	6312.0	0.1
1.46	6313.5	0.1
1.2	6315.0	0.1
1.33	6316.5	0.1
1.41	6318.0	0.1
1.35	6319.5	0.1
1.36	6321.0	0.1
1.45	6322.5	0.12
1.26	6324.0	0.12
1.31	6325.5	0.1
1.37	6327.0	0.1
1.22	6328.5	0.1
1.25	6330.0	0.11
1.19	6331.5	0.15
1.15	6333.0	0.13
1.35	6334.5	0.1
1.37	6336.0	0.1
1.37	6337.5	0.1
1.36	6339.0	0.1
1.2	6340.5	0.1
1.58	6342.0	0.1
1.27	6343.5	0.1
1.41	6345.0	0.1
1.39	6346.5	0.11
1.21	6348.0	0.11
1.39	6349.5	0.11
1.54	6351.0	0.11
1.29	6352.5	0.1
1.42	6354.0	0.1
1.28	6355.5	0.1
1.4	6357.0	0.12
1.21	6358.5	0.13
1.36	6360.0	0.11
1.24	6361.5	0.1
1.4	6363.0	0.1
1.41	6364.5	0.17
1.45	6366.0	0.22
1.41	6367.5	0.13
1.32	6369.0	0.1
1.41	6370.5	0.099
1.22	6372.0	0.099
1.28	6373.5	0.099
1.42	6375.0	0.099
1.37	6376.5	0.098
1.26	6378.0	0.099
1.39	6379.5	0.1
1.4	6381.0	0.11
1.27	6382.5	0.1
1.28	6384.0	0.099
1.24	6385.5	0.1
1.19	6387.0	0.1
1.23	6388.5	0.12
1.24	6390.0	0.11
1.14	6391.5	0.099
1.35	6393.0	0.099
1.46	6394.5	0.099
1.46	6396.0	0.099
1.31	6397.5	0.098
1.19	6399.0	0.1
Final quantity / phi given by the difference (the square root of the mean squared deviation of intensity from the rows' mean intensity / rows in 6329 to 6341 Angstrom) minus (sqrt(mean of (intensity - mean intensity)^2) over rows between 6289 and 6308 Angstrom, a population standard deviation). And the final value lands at -0.077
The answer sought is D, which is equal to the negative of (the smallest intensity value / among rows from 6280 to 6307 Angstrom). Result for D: -1.16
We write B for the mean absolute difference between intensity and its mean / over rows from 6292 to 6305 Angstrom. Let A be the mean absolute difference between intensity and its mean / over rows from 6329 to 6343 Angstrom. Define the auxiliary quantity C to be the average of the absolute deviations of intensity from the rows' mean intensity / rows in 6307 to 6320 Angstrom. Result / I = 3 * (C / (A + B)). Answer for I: 1.01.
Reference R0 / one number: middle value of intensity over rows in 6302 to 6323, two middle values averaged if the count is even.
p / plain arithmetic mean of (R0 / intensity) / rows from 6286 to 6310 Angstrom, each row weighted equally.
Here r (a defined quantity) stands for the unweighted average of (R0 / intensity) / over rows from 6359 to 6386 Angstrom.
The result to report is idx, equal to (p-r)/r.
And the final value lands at 0.01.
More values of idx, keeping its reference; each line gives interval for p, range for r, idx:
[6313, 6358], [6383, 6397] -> -0.04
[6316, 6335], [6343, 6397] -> 0.02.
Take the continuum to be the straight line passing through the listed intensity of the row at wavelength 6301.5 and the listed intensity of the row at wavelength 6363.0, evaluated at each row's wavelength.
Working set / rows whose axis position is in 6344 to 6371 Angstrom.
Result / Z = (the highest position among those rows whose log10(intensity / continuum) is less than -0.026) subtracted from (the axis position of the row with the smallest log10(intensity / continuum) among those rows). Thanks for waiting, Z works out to -13.5 Angstrom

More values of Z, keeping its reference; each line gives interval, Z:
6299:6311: -10.5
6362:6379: 0.0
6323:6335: -1.5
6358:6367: -3.0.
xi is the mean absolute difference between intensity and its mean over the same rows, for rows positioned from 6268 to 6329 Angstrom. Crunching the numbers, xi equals 0.091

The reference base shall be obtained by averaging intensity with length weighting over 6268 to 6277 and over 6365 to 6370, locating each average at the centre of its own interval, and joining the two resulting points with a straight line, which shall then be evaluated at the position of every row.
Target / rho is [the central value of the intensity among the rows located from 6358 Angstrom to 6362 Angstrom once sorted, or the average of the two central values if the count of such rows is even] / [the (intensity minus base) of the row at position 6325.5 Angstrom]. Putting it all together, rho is -19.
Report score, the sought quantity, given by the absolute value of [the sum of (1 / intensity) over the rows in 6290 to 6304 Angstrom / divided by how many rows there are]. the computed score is 0.742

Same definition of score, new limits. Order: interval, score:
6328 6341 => 0.789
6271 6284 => 0.724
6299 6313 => 0.714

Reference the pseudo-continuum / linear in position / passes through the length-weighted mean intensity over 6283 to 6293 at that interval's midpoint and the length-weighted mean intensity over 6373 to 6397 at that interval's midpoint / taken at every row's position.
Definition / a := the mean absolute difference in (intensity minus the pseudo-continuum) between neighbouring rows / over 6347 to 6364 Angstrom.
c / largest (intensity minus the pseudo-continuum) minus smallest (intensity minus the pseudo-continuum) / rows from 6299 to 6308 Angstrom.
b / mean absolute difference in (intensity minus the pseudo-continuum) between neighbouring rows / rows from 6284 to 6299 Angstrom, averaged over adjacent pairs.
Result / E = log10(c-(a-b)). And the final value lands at -0.32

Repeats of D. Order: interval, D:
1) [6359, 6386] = -1.22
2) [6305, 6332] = -1.19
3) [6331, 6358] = -1.15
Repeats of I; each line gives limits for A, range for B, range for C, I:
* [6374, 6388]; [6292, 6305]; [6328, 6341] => 1.10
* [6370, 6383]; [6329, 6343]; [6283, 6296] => 1.36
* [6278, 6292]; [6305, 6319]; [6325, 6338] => 1.22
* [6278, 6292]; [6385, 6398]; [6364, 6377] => 1.04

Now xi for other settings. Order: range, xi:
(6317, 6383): 0.077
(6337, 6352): 0.090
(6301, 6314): 0.136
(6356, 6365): 0.074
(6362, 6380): 0.061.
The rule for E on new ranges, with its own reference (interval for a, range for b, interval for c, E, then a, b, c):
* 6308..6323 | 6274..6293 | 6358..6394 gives -0.55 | 0.118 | 0.082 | 0.32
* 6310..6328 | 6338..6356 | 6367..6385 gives -0.55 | 0.101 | 0.185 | 0.20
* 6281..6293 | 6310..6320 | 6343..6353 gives -0.46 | 0.100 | 0.118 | 0.33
